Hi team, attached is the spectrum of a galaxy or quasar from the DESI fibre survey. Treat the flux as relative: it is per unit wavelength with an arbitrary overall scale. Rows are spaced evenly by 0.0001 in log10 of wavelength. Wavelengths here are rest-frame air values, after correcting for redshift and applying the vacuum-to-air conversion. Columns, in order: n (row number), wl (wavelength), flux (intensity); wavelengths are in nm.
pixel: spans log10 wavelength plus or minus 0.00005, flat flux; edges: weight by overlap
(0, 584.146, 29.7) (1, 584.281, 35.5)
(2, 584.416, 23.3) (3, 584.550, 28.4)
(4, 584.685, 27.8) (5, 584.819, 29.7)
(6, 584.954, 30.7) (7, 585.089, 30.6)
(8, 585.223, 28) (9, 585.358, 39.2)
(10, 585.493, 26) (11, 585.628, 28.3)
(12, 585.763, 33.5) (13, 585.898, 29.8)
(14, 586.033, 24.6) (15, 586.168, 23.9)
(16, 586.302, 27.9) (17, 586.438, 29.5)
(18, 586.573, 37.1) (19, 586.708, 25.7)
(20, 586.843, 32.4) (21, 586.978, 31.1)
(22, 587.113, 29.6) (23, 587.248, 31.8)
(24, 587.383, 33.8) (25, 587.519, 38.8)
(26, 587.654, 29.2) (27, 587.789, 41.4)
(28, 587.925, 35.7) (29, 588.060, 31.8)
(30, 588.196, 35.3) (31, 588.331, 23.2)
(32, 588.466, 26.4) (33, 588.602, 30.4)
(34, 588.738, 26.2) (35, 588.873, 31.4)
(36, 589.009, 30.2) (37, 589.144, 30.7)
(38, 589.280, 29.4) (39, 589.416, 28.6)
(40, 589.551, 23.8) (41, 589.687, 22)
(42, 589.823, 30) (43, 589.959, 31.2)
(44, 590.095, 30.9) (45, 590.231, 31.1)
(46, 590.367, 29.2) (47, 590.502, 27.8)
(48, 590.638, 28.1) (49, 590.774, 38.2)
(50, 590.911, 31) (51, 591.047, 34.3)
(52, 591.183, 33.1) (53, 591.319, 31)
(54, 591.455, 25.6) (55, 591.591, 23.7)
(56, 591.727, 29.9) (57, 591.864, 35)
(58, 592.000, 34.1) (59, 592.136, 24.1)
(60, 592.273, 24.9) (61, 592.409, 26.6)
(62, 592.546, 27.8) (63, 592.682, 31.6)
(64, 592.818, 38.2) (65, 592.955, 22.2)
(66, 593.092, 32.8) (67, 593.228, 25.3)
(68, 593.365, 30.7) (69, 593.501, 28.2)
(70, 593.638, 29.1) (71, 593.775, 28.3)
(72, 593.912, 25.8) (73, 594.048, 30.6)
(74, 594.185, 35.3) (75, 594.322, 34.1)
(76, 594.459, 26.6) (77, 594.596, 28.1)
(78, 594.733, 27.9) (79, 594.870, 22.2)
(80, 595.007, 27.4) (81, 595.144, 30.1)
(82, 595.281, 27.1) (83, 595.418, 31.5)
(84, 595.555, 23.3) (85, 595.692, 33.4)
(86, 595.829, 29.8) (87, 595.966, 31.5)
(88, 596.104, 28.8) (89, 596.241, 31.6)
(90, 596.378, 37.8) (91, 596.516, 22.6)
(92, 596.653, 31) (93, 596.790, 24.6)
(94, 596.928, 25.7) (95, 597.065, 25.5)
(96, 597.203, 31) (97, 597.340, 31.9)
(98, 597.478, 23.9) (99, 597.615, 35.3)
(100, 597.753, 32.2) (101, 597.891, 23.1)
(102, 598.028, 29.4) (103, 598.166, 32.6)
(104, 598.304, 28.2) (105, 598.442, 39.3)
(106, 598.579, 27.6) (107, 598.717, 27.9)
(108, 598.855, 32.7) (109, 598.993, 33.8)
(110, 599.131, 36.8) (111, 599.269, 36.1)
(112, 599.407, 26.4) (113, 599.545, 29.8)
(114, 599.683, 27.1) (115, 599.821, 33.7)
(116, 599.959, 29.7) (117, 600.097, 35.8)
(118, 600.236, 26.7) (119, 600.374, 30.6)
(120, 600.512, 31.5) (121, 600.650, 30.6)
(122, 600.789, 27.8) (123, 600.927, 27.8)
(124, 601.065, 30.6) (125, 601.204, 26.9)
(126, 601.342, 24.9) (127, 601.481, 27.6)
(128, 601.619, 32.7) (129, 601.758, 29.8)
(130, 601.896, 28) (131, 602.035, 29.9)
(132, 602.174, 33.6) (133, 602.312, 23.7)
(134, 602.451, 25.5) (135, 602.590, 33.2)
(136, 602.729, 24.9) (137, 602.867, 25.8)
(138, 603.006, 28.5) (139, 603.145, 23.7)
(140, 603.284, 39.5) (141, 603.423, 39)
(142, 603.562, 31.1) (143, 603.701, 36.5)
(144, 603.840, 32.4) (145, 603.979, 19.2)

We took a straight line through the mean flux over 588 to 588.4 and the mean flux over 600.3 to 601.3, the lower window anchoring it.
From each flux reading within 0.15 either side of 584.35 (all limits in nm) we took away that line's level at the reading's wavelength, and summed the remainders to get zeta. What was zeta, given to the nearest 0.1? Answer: -1.8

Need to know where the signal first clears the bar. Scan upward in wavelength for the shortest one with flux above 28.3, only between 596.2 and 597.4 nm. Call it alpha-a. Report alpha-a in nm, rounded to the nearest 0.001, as 596.241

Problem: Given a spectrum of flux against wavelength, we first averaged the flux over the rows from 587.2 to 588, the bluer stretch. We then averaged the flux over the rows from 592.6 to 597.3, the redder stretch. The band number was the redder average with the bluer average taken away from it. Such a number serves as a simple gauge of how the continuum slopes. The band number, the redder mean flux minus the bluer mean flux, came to -6.0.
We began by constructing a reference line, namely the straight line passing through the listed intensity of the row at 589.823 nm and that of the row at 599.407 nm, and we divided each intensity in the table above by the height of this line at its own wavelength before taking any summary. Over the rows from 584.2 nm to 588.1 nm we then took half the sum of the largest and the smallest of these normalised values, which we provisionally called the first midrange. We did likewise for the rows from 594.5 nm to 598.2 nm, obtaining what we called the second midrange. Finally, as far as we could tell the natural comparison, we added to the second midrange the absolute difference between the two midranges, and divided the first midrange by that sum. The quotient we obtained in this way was 0.921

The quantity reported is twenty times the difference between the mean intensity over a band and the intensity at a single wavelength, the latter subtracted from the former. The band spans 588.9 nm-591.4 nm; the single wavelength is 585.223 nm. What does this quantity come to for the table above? 41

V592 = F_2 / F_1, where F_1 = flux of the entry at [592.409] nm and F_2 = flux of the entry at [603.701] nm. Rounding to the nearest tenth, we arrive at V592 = 1.4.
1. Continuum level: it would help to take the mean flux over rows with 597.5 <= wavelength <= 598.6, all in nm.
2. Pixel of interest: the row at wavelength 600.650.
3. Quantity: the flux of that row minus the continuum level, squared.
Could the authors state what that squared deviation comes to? 0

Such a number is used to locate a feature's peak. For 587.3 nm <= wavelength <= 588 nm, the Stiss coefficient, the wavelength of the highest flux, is 587.789 nm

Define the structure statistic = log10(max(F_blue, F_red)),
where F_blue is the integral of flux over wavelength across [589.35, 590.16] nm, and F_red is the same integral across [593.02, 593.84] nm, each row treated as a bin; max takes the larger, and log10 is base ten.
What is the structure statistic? 1.38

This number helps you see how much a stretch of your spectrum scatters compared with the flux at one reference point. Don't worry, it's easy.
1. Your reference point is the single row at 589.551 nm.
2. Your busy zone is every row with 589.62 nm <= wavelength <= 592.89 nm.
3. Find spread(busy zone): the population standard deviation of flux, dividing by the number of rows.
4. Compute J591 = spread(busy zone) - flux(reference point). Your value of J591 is -19.6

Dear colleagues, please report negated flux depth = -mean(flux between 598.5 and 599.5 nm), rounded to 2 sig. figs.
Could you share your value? -32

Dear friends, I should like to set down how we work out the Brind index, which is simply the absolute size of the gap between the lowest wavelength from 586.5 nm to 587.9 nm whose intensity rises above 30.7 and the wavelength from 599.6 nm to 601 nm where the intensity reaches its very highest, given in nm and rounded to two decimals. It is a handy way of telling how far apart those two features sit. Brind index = 13.52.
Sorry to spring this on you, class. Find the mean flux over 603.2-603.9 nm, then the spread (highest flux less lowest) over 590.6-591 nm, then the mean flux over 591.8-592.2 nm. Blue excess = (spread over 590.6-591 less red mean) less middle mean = -57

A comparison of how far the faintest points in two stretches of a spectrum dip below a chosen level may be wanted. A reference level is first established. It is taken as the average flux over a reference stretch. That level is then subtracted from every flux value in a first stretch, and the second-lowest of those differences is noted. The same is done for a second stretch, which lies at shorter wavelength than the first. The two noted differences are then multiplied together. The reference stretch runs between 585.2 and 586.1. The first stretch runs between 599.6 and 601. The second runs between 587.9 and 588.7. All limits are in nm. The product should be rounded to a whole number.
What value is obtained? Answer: 10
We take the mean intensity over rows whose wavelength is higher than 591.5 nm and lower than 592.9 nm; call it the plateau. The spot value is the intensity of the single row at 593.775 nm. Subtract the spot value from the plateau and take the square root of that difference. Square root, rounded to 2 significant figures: 1.1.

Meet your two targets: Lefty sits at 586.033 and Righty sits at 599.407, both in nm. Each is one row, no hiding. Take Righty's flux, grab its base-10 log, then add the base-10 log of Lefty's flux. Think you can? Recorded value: 2.81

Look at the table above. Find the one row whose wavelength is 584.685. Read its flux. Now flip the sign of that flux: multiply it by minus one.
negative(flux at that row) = -27.8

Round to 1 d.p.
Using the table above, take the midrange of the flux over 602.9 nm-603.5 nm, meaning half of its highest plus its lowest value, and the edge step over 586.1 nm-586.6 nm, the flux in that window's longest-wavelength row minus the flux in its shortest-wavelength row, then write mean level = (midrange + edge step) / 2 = 22.4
